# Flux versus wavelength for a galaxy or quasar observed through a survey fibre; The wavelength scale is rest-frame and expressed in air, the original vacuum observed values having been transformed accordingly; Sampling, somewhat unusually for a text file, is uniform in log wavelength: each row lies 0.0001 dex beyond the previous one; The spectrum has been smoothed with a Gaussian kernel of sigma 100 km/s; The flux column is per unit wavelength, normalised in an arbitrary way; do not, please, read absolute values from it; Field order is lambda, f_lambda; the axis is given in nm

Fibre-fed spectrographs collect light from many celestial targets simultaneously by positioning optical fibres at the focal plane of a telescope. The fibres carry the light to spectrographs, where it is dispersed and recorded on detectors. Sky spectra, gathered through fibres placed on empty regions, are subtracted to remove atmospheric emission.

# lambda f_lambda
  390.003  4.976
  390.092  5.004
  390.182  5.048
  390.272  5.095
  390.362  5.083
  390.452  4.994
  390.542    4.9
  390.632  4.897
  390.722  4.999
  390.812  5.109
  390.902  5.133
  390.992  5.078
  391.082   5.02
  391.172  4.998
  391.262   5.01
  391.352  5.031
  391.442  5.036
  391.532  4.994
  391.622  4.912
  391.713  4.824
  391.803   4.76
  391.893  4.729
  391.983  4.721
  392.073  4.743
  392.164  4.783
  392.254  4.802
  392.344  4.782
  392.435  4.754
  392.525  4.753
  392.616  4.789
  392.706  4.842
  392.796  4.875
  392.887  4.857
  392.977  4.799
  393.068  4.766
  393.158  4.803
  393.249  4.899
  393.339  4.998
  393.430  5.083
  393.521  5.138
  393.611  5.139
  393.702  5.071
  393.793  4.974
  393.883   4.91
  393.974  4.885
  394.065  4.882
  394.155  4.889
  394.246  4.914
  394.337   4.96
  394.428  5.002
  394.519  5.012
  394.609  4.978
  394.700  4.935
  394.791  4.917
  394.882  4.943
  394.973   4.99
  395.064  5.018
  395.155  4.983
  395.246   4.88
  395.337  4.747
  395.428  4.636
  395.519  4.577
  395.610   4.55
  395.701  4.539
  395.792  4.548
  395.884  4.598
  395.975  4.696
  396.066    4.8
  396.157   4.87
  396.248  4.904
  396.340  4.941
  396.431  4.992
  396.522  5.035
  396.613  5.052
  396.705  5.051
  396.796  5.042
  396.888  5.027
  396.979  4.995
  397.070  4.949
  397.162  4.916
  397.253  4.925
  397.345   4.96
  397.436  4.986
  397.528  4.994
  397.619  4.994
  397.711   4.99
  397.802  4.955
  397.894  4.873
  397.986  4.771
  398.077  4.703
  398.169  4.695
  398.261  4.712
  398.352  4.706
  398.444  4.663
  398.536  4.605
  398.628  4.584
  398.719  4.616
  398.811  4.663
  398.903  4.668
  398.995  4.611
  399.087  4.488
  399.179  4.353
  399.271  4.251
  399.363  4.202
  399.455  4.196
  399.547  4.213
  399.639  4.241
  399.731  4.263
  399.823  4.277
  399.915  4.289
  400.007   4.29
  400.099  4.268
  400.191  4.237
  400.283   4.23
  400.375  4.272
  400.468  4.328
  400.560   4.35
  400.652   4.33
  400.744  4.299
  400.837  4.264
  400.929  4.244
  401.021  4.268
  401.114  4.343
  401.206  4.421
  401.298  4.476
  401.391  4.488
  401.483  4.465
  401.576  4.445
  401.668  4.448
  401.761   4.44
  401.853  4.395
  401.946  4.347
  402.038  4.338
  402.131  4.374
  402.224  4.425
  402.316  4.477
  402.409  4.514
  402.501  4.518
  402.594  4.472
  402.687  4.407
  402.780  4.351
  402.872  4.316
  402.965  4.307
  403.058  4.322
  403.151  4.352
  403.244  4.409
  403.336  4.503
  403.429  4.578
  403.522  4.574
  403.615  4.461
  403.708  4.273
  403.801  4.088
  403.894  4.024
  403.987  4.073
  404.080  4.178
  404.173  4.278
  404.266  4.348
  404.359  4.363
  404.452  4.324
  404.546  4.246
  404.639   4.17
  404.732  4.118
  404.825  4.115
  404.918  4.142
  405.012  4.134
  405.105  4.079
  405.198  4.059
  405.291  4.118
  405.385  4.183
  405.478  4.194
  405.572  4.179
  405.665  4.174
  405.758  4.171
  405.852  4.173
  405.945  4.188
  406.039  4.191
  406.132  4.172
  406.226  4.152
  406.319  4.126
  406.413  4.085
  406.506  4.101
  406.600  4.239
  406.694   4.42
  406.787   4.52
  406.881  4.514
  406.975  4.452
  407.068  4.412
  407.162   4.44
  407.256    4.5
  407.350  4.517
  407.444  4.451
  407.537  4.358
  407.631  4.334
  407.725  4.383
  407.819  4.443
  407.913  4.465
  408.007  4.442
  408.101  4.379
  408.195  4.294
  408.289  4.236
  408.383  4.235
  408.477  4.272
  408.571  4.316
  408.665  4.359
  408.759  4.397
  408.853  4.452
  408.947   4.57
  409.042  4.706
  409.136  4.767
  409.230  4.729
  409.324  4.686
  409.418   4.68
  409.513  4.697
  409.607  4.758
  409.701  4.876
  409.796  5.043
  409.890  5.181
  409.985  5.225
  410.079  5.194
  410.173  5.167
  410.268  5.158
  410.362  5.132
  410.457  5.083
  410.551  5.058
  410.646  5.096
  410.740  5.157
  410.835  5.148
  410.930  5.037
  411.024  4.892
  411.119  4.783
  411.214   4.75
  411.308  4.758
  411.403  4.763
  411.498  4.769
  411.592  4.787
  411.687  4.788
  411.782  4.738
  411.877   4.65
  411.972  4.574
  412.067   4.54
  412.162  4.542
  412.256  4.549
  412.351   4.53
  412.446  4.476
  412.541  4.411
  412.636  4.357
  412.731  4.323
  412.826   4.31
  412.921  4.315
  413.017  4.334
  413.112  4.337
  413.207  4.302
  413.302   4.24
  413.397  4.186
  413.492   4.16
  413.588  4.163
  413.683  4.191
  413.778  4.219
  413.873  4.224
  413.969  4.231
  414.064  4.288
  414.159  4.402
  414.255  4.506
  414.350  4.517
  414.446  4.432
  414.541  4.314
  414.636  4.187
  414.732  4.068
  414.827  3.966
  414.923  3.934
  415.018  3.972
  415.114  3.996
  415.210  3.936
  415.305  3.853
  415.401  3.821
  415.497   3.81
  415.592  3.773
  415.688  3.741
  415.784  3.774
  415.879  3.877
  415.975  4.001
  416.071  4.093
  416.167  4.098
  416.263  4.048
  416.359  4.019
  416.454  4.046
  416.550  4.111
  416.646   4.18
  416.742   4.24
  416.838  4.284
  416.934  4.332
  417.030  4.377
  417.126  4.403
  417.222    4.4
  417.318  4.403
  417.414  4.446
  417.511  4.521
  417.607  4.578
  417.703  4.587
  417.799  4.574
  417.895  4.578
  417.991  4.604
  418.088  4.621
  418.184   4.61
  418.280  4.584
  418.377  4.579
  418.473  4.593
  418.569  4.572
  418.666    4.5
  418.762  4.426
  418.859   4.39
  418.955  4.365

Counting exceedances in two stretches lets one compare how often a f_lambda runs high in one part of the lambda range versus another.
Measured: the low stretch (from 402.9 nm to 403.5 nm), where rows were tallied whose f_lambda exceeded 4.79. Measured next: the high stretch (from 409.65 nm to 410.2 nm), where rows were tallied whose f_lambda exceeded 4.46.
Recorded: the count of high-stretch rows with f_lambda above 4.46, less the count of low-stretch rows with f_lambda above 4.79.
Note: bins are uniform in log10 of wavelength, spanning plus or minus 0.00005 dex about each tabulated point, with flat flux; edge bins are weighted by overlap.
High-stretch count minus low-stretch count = 6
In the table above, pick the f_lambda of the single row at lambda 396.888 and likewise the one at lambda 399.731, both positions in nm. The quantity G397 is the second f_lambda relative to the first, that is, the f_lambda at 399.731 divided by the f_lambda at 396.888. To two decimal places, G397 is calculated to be 0.85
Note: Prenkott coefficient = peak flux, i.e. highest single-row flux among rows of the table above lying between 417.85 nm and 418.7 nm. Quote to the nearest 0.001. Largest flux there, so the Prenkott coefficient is 4.621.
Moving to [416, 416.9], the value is 4.284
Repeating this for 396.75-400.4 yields 5.042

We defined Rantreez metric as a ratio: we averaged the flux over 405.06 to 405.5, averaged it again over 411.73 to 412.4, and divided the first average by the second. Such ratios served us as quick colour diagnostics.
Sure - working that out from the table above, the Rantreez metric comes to 0.90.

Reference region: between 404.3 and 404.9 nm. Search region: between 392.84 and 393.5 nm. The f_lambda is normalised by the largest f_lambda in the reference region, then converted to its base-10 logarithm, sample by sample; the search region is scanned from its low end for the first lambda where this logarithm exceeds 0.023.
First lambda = 392.887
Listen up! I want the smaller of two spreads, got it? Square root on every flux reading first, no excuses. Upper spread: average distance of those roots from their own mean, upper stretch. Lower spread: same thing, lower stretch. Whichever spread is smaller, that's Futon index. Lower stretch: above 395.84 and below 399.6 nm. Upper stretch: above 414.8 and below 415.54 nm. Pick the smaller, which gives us 0.016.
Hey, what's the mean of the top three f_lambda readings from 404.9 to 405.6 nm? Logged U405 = 4.2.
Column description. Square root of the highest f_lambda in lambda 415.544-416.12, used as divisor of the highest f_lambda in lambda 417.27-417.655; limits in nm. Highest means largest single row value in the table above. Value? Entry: 2.26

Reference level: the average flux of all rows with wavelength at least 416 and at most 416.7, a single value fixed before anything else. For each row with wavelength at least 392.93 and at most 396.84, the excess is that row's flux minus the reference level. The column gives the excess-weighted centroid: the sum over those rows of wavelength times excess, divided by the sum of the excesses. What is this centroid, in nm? 394.84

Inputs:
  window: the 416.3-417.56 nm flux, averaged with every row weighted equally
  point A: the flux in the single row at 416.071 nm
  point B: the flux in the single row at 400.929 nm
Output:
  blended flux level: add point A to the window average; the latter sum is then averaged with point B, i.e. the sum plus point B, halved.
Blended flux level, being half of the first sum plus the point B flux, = 6.31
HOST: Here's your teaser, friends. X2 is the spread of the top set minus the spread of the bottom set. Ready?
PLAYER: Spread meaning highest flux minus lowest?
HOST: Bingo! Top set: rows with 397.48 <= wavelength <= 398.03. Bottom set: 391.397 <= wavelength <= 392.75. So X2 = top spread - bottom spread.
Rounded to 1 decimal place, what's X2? -0.1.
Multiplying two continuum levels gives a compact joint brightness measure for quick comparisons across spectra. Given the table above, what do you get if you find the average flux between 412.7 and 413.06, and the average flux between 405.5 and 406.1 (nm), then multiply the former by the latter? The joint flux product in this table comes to 18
